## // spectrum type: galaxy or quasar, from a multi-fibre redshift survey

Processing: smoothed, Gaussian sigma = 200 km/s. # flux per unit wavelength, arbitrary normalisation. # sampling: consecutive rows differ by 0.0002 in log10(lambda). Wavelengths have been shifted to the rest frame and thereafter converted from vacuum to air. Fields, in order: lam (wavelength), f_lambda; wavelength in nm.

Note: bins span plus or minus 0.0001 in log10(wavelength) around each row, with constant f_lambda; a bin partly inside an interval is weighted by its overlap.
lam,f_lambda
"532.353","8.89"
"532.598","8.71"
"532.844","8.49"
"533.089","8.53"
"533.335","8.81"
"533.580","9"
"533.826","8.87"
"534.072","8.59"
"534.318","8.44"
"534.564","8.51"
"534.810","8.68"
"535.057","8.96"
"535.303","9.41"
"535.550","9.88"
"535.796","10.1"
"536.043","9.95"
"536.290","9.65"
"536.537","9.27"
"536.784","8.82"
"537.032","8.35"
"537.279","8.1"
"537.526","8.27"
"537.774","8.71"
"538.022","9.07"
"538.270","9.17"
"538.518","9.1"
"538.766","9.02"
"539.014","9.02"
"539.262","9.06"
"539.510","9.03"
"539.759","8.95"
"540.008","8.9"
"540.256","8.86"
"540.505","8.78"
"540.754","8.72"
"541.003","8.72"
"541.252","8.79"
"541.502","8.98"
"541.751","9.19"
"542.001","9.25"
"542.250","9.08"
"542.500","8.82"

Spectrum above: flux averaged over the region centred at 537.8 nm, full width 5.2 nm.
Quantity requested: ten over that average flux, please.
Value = 1.10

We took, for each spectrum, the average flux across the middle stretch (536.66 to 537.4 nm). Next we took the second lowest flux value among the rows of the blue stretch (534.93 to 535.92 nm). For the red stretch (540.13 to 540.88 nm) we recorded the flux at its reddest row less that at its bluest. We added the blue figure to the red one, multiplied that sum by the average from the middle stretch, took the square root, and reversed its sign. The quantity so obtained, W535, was -8.84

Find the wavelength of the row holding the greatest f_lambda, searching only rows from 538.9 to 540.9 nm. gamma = 539.262 nm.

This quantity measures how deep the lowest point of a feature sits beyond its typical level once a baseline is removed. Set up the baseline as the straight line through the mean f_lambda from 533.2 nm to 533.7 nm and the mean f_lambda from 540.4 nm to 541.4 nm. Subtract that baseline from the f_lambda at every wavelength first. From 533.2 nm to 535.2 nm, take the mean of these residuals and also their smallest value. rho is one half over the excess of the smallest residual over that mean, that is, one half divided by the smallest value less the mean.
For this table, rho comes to -1.7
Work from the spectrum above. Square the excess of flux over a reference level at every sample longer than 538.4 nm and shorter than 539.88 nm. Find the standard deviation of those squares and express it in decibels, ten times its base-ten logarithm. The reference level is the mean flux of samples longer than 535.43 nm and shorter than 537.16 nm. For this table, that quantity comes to -14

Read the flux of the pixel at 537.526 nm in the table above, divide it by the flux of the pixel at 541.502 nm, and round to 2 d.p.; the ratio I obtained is 0.92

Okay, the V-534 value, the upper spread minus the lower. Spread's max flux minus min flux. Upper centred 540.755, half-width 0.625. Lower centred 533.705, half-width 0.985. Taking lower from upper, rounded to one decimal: -0.4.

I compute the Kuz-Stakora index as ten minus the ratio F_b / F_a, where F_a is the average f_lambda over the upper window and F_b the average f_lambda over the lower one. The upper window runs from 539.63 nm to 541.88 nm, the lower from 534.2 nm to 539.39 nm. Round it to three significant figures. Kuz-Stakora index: 8.98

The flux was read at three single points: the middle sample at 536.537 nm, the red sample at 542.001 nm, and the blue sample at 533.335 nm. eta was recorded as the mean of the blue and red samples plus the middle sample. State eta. 18.3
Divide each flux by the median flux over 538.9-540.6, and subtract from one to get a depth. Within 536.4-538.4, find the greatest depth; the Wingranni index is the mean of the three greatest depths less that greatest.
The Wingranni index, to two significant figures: -0.016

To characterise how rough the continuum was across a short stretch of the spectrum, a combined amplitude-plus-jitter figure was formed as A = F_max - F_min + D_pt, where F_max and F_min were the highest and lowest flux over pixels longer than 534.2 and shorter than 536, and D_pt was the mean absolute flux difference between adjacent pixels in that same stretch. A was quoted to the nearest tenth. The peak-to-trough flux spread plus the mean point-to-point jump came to 1.9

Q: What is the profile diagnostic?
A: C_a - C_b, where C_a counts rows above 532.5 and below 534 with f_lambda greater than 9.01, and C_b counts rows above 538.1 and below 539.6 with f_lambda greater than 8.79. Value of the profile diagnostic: -6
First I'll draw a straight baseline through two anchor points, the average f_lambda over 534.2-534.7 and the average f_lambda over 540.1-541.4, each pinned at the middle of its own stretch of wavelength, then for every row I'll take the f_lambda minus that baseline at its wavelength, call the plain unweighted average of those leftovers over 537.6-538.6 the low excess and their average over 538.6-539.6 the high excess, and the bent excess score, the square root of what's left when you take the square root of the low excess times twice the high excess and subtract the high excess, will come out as 0.4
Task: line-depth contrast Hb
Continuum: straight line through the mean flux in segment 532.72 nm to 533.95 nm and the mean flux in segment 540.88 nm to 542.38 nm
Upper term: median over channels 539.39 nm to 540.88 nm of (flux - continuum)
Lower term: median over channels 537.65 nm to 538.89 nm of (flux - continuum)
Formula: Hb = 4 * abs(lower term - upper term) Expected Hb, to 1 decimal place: 1.0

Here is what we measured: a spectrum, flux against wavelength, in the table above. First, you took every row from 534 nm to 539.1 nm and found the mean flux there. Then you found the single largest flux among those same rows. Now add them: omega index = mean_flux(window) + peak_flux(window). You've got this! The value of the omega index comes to 19.1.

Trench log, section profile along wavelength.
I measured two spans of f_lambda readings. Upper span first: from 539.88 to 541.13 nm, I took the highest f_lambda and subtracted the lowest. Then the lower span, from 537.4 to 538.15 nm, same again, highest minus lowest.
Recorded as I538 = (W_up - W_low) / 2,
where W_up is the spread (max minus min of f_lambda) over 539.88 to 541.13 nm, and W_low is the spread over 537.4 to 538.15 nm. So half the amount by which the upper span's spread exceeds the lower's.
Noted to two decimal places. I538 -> -0.31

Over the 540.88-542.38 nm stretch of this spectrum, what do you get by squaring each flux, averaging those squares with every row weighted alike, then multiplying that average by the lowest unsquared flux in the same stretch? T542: 707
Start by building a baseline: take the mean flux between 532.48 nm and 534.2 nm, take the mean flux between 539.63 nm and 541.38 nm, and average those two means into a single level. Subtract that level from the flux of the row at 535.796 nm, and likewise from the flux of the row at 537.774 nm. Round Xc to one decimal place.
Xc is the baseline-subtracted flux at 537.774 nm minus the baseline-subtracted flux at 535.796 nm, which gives -1.4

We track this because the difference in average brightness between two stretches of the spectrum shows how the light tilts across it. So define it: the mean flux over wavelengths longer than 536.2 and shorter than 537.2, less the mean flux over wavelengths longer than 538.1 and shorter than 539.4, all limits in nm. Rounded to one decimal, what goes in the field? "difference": -0.1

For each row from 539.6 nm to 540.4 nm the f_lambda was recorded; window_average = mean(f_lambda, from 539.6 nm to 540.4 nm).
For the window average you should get 8.9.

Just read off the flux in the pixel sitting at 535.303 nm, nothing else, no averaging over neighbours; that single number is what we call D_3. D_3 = 9.41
